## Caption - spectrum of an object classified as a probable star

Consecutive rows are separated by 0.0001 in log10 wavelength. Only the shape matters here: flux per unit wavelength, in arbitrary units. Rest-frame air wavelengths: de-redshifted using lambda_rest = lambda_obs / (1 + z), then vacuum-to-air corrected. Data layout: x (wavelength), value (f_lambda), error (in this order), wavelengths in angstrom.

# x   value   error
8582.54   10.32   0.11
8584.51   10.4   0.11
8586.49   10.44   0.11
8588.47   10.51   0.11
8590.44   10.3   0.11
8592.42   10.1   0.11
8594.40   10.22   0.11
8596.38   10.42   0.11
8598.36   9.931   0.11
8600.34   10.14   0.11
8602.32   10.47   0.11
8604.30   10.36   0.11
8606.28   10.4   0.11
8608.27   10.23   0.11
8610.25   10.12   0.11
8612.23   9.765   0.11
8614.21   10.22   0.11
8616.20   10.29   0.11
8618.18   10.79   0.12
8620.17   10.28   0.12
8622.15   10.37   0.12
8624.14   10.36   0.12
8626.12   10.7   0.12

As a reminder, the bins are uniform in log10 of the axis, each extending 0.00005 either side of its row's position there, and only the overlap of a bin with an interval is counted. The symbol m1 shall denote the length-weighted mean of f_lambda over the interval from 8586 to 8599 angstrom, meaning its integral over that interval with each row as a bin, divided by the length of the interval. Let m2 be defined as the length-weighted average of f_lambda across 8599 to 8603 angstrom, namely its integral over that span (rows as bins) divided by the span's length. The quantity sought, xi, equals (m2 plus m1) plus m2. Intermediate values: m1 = 10.3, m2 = 10.3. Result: 30.80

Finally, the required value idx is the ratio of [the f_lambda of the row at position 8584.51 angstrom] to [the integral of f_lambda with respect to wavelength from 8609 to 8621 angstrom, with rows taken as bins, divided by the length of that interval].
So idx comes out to 1.02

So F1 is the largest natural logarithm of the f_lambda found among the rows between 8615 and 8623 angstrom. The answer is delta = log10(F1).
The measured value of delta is 0.376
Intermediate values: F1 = 2.38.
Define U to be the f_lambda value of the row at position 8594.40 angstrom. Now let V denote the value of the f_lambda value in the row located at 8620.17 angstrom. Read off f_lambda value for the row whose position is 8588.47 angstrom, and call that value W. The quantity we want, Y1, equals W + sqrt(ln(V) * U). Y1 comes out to 15.4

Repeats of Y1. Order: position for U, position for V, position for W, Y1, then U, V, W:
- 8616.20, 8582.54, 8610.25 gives 15.0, 10.29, 10.32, 10.12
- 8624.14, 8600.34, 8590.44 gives 15.2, 10.36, 10.14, 10.3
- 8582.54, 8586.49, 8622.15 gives 15.3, 10.32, 10.44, 10.37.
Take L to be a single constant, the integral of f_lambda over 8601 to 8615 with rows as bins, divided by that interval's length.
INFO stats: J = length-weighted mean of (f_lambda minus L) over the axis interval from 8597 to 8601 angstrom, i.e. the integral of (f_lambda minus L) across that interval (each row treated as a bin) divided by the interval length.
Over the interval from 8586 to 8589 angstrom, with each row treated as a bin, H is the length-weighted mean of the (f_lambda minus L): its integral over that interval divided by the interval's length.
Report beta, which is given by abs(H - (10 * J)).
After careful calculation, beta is 1.9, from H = 0.25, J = -0.2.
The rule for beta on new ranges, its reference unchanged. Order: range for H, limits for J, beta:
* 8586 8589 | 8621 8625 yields 1.1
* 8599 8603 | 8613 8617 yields 0.0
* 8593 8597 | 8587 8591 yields 1.9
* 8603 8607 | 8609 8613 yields 2.7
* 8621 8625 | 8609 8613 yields 2.7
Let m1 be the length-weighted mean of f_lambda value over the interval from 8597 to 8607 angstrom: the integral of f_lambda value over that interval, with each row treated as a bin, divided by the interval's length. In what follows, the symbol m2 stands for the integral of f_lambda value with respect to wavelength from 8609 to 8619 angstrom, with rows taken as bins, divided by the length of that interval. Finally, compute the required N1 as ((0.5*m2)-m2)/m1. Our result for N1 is -0.498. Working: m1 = 10.3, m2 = 10.2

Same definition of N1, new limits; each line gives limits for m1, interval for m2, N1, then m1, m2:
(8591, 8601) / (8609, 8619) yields -0.503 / 10.2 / 10.2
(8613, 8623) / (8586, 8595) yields -0.497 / 10.4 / 10.3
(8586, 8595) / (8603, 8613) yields -0.494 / 10.3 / 10.2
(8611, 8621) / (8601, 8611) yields -0.502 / 10.3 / 10.3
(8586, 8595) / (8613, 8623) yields -0.503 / 10.3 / 10.4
